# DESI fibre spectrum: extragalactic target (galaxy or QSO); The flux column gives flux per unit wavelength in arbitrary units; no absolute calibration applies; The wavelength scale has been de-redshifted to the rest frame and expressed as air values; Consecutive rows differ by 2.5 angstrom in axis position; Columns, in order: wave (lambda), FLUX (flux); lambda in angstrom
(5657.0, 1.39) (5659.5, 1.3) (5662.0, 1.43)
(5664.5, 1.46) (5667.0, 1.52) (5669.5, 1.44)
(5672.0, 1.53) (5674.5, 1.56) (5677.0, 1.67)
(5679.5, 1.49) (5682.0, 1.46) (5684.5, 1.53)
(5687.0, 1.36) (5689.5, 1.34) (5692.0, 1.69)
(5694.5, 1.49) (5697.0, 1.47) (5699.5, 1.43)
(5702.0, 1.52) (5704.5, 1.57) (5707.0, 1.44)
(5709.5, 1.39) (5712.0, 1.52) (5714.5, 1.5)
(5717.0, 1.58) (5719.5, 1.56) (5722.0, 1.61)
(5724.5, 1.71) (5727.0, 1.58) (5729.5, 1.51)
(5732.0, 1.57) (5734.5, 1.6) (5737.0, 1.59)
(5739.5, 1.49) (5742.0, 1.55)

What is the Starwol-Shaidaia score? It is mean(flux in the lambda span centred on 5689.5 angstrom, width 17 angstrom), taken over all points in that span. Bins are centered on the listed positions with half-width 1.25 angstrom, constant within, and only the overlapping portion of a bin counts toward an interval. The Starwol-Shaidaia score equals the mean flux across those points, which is 1.48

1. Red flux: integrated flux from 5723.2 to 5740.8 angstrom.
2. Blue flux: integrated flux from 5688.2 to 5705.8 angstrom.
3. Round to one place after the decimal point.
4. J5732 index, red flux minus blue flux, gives 1.4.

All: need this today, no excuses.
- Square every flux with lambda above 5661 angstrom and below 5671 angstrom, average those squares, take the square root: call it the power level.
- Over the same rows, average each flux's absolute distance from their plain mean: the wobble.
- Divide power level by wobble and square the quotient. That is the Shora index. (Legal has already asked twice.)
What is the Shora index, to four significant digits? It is 2589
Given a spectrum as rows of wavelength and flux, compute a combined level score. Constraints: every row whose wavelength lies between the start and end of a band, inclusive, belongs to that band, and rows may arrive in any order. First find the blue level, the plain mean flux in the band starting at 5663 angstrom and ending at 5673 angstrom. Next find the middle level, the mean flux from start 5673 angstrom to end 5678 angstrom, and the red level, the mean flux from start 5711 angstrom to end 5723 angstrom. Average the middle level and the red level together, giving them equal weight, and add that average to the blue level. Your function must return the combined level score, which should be 3.07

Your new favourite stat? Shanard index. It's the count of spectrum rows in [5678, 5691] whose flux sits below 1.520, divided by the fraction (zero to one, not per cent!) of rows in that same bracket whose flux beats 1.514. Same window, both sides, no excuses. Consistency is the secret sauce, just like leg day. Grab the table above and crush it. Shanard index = 20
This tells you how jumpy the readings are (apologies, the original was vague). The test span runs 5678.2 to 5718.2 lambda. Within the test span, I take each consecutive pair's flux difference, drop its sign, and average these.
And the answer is 0.10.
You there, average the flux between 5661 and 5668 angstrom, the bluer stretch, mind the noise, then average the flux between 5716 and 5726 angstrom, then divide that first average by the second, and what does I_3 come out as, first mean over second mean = 0.91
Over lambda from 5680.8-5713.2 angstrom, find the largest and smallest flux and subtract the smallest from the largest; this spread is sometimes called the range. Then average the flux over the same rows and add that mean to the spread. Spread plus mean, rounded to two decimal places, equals 1.83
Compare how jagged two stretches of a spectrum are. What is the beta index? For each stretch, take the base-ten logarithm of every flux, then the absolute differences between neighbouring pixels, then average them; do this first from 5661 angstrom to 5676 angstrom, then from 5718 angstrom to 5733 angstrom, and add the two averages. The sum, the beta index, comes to 0.039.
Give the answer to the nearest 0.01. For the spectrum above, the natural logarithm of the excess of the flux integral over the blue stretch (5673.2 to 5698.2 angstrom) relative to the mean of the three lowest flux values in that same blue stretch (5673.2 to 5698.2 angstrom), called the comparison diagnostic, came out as 3.59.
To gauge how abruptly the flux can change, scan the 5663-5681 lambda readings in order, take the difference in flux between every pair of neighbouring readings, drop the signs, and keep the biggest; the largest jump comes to 0.18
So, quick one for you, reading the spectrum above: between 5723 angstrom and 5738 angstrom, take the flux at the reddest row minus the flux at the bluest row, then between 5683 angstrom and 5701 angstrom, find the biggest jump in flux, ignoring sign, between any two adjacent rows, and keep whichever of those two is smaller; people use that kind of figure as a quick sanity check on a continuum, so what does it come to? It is -0.12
